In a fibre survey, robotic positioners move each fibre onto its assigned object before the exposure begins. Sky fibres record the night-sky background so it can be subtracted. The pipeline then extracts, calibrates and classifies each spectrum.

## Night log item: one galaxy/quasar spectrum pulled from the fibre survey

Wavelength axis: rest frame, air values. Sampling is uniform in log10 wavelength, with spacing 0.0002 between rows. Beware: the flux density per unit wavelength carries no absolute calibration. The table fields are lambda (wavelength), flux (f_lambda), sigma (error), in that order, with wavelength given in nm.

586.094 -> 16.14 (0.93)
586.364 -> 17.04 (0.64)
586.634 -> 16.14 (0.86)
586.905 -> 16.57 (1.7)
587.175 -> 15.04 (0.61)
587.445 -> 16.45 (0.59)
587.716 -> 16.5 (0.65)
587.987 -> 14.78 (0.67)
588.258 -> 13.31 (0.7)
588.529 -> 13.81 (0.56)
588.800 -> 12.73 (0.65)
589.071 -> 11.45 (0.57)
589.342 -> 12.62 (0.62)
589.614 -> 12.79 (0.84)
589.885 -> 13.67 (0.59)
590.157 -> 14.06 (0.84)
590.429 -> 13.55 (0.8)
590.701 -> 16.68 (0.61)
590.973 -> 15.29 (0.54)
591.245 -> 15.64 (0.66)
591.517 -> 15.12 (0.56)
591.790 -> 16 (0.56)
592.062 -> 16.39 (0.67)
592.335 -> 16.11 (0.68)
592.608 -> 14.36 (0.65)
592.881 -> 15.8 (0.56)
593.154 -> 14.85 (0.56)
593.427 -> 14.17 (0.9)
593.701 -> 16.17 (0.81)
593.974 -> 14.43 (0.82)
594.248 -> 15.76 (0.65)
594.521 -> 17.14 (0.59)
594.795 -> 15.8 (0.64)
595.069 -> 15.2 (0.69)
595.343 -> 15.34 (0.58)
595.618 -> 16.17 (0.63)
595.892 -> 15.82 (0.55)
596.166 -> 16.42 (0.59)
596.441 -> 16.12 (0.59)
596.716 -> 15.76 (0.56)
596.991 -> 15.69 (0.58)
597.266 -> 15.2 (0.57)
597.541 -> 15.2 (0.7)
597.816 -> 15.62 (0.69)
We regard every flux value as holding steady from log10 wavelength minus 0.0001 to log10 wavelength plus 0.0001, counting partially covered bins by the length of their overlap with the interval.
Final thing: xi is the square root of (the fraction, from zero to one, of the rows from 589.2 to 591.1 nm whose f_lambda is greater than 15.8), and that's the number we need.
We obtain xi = 0.38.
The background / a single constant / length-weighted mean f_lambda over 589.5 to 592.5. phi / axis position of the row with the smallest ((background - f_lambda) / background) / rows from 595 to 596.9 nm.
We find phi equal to 596.166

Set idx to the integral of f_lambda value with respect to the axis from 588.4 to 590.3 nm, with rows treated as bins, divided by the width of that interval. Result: 13.0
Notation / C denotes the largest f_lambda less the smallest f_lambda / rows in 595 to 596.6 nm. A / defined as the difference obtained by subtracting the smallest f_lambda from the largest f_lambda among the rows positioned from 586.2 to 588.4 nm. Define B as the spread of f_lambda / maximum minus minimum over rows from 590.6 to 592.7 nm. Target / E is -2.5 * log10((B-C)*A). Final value -1.5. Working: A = 3.73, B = 2.3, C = 1.22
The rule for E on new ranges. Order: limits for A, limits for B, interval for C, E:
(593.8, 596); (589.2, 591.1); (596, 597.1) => -2.4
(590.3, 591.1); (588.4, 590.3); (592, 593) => -0.6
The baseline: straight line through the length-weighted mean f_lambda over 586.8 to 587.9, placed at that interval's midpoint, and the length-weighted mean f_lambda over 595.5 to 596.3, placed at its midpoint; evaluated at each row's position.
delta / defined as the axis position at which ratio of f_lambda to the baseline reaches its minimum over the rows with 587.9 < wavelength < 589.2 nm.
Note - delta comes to 589.071 nm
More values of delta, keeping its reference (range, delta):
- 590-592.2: 590.429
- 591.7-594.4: 593.427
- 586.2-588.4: 588.258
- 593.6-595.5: 593.974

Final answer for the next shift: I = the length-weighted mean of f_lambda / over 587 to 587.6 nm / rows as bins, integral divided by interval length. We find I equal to 15.8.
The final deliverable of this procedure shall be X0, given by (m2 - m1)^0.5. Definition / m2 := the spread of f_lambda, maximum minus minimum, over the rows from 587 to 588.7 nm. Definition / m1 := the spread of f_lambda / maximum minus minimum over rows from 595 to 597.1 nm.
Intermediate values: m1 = 1.2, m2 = 3.2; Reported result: 1.4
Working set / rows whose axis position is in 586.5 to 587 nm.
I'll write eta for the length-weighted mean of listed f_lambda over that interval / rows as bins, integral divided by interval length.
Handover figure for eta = 16.3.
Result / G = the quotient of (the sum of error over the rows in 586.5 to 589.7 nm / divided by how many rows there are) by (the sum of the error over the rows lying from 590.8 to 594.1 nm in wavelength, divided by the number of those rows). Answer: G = 1.13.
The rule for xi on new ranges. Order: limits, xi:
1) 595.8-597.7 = 0.65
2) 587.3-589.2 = 0.53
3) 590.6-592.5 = 0.76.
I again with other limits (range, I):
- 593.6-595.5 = 15.7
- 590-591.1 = 14.9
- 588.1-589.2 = 12.9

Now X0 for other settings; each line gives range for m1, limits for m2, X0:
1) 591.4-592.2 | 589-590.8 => 2.0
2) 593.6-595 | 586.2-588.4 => 1.0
